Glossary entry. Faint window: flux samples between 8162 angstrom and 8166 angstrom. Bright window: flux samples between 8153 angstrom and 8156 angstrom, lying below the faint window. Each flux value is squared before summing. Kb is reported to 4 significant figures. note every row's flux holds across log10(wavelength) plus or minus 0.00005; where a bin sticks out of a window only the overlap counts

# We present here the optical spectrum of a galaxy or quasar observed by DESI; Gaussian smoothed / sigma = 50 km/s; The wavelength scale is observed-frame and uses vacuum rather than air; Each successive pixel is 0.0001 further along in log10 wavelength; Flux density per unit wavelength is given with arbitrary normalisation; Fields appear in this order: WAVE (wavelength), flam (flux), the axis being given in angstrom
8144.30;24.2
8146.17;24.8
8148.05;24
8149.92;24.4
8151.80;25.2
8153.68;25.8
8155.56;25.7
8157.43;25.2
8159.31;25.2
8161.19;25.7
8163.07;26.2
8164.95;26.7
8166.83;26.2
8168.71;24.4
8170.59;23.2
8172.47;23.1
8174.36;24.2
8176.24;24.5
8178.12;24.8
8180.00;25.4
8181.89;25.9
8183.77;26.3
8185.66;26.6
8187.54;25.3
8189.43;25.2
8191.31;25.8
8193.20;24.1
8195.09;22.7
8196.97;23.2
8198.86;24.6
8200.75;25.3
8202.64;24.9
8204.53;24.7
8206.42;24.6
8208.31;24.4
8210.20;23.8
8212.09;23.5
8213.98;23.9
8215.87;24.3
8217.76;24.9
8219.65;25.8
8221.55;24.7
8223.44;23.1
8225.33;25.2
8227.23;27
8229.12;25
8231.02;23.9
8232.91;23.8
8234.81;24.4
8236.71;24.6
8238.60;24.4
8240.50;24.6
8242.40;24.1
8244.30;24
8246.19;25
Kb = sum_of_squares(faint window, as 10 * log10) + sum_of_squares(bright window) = 1358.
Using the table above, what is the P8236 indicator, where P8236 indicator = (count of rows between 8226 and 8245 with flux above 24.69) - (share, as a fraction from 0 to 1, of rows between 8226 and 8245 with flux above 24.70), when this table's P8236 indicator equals 1.8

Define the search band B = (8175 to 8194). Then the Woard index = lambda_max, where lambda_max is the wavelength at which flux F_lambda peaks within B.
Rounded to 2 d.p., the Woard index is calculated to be 8185.66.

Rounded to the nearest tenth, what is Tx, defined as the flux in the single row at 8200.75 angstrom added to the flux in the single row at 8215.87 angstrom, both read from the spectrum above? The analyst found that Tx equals 49.6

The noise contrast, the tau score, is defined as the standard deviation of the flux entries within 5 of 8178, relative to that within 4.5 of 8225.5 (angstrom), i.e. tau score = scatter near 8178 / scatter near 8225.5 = 0.49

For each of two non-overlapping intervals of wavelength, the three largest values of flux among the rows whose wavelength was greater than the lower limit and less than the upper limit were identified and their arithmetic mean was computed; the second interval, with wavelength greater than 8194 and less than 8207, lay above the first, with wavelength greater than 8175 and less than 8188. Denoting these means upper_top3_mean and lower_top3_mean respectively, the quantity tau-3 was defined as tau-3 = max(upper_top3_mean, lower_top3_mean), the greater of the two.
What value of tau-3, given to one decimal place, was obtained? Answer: 26.3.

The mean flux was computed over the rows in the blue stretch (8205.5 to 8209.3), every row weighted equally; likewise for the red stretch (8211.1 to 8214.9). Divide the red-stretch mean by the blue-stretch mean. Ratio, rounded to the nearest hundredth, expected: 0.97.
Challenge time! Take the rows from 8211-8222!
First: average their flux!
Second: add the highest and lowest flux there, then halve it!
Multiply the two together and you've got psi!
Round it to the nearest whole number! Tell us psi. 604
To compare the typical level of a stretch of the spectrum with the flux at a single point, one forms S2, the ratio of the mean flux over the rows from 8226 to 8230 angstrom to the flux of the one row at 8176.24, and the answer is 1.06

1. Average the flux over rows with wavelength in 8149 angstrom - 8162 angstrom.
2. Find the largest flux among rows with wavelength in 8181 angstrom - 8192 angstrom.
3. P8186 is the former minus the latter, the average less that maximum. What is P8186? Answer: -1.3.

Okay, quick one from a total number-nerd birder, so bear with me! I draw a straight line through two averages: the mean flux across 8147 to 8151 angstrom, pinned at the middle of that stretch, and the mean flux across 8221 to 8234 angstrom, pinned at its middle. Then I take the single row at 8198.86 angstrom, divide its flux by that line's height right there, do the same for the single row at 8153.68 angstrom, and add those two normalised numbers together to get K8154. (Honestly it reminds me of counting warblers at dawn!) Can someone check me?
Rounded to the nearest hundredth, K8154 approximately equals 2.07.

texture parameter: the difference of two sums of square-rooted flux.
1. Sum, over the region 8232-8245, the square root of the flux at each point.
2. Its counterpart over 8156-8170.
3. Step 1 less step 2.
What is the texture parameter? -0.97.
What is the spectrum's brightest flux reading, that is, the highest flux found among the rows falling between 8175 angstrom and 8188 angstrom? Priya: 26.6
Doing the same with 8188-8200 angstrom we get 25.8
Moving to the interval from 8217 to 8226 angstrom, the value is 25.8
